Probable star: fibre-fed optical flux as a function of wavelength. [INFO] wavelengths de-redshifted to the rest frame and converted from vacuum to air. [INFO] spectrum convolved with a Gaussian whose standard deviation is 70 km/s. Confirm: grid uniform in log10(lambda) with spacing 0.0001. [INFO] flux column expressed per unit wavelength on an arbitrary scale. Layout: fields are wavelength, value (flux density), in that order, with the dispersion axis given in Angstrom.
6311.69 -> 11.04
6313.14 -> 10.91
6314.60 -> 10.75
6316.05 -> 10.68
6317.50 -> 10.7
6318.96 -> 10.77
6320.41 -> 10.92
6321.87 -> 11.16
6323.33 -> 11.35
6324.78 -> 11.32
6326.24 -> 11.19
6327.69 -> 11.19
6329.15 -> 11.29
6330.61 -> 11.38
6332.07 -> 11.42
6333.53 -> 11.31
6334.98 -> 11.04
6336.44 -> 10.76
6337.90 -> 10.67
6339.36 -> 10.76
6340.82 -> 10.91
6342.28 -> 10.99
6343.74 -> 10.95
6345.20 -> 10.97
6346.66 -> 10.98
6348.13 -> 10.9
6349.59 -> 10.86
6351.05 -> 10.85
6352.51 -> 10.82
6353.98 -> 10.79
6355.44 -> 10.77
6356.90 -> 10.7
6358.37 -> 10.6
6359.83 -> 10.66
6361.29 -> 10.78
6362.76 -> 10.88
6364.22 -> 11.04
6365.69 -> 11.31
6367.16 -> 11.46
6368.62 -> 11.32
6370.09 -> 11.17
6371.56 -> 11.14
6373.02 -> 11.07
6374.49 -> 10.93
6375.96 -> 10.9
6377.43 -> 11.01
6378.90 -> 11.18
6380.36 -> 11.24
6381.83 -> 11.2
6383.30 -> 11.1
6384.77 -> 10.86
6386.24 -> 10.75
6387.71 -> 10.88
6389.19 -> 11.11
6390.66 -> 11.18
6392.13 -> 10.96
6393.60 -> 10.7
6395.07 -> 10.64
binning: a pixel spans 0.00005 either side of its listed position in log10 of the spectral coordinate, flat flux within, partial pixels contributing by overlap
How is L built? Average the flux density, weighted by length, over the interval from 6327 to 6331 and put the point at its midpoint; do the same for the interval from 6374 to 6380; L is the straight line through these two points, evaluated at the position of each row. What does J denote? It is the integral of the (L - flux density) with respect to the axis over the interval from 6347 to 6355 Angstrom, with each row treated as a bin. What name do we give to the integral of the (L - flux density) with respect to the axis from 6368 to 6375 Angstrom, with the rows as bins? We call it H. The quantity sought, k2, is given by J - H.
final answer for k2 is 3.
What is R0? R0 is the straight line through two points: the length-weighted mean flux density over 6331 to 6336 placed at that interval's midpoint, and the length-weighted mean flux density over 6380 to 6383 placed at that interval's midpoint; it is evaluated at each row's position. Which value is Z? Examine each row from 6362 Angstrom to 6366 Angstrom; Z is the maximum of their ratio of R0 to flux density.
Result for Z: 1.03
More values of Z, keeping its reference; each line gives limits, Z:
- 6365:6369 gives 0.99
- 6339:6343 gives 1.04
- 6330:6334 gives 0.99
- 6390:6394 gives 1.05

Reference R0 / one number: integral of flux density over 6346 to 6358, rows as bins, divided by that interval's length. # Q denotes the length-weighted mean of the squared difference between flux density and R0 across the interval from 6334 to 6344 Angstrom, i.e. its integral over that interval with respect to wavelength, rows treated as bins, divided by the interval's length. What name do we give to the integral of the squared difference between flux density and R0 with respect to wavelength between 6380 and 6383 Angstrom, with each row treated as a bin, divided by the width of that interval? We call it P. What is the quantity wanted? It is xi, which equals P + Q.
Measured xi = 0.17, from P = 0.15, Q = 0.025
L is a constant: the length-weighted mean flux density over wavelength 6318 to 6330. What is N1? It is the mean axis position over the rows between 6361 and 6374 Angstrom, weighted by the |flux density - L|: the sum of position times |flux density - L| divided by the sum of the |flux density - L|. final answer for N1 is 6365.1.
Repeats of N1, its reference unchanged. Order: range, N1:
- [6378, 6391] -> 6385.4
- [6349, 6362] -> 6356.0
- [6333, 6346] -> 6339.1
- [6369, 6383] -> 6376.4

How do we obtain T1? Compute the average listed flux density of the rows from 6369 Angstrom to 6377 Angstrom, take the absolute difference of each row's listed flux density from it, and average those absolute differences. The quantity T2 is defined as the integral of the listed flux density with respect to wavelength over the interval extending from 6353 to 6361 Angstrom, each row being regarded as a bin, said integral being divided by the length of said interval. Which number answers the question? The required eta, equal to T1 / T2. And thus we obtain 0.009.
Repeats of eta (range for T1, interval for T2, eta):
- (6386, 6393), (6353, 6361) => 0.013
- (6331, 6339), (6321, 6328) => 0.023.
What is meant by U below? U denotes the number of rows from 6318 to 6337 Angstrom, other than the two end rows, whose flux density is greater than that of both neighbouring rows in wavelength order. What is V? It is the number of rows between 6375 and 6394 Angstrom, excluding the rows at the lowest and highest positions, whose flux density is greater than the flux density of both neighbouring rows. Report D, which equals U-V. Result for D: 0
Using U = 2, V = 2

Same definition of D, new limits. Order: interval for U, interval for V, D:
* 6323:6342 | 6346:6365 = 1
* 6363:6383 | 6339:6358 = 0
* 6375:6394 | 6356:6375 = 1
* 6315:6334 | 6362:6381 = 1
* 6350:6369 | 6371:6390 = 0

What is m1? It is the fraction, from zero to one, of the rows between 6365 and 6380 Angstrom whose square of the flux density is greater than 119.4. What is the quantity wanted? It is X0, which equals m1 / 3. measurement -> 0.30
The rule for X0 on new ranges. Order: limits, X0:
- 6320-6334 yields 0.30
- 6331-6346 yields 0.20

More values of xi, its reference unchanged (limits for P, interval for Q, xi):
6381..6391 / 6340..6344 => 0.08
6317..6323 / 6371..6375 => 0.11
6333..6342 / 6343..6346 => 0.07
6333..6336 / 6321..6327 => 0.32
